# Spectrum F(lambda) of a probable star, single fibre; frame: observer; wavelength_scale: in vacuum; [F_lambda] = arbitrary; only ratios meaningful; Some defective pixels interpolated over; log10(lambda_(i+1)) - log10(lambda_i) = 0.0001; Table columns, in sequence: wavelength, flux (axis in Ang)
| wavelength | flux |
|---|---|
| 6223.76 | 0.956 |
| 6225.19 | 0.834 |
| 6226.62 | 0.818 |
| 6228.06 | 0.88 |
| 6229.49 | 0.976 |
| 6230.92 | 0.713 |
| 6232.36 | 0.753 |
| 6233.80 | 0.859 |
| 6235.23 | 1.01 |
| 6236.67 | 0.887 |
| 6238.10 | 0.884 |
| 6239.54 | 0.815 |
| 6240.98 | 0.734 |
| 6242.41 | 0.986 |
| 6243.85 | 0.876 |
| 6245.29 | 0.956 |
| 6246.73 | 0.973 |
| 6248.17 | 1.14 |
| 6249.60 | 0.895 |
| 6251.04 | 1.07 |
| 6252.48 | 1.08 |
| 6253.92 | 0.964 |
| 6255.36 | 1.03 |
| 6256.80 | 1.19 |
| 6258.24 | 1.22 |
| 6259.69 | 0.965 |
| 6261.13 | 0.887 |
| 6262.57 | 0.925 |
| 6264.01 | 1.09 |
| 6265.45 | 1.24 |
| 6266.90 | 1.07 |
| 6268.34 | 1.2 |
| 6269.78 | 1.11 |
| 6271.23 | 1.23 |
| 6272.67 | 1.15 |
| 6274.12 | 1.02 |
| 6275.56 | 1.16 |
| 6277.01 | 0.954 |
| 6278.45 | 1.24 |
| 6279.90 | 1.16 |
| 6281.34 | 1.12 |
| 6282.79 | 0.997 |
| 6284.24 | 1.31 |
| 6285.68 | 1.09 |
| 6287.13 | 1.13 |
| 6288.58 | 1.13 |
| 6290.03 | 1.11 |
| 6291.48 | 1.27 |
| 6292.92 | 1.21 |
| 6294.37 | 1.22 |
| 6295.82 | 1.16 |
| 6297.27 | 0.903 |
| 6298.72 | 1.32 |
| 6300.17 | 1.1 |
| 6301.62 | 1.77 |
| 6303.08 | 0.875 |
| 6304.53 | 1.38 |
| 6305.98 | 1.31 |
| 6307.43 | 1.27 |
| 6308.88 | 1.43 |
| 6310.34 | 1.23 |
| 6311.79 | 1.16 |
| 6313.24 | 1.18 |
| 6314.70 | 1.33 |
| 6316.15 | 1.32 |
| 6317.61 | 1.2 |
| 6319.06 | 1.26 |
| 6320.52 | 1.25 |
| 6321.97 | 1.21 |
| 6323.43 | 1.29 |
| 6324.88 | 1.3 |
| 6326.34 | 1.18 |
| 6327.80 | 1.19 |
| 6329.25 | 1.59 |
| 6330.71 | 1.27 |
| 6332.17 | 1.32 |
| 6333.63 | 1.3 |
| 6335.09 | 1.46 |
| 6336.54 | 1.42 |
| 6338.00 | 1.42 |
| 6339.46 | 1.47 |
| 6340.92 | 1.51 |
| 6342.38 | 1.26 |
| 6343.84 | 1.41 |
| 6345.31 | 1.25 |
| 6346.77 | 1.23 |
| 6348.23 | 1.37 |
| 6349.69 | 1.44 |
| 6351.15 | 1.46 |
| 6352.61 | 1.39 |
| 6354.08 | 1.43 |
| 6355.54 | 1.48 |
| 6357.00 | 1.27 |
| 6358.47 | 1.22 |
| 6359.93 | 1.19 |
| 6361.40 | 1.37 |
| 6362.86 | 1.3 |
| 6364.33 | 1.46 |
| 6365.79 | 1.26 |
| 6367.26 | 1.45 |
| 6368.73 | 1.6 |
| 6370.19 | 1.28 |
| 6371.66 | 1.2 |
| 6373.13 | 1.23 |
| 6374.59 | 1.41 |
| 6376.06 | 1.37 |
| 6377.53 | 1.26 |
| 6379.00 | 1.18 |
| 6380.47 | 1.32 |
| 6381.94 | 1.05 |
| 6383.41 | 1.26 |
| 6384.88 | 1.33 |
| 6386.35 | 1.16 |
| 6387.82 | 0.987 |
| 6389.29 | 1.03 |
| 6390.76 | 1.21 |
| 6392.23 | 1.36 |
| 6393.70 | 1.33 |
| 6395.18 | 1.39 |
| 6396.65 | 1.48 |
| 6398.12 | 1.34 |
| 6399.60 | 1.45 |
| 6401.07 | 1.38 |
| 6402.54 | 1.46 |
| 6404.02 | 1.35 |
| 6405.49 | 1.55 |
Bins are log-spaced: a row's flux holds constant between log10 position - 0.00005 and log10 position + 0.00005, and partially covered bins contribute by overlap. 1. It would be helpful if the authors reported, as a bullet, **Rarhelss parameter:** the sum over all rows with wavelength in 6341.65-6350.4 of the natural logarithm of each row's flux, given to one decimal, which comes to 1.7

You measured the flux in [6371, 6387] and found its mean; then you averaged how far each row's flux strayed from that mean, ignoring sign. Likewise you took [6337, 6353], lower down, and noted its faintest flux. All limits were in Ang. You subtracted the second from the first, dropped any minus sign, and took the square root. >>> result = 1.07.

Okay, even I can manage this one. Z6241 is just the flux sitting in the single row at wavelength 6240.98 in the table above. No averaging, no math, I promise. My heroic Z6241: 0.734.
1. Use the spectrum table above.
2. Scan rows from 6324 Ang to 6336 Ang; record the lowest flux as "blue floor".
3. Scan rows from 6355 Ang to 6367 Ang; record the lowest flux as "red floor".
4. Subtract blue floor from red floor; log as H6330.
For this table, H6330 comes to 0.0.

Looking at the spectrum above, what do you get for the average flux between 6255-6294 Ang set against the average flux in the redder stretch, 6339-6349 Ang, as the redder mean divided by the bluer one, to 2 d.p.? 1.21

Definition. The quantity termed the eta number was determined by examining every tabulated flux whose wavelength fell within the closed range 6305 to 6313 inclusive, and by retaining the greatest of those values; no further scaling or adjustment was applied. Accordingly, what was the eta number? 1.43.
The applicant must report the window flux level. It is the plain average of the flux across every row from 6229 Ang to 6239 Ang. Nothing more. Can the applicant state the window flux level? 0.87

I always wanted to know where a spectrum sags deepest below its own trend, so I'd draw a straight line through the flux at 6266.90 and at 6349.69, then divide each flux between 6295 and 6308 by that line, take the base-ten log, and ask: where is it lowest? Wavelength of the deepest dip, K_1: 6303.08 Ang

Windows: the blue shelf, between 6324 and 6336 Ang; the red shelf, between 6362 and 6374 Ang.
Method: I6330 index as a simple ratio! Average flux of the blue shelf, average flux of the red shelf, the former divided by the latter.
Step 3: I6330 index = 0.98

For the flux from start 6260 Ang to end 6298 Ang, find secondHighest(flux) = 1.27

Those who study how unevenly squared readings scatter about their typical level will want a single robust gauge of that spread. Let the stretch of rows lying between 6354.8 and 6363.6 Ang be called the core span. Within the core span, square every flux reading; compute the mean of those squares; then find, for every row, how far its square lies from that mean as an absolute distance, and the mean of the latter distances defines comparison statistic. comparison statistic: 0.214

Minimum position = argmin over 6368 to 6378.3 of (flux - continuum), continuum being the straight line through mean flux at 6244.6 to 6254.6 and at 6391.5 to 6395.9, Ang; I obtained 6371.66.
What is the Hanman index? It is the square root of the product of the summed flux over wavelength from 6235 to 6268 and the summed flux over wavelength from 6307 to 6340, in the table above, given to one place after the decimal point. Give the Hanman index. 26.2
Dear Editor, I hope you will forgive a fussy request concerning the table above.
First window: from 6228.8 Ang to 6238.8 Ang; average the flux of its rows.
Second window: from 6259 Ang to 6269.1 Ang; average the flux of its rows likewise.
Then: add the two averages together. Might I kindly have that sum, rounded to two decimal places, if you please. 1.92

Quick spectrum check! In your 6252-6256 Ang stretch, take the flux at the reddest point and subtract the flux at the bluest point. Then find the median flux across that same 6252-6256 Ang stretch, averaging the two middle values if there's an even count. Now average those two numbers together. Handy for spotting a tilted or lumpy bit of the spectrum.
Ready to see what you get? 0.49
